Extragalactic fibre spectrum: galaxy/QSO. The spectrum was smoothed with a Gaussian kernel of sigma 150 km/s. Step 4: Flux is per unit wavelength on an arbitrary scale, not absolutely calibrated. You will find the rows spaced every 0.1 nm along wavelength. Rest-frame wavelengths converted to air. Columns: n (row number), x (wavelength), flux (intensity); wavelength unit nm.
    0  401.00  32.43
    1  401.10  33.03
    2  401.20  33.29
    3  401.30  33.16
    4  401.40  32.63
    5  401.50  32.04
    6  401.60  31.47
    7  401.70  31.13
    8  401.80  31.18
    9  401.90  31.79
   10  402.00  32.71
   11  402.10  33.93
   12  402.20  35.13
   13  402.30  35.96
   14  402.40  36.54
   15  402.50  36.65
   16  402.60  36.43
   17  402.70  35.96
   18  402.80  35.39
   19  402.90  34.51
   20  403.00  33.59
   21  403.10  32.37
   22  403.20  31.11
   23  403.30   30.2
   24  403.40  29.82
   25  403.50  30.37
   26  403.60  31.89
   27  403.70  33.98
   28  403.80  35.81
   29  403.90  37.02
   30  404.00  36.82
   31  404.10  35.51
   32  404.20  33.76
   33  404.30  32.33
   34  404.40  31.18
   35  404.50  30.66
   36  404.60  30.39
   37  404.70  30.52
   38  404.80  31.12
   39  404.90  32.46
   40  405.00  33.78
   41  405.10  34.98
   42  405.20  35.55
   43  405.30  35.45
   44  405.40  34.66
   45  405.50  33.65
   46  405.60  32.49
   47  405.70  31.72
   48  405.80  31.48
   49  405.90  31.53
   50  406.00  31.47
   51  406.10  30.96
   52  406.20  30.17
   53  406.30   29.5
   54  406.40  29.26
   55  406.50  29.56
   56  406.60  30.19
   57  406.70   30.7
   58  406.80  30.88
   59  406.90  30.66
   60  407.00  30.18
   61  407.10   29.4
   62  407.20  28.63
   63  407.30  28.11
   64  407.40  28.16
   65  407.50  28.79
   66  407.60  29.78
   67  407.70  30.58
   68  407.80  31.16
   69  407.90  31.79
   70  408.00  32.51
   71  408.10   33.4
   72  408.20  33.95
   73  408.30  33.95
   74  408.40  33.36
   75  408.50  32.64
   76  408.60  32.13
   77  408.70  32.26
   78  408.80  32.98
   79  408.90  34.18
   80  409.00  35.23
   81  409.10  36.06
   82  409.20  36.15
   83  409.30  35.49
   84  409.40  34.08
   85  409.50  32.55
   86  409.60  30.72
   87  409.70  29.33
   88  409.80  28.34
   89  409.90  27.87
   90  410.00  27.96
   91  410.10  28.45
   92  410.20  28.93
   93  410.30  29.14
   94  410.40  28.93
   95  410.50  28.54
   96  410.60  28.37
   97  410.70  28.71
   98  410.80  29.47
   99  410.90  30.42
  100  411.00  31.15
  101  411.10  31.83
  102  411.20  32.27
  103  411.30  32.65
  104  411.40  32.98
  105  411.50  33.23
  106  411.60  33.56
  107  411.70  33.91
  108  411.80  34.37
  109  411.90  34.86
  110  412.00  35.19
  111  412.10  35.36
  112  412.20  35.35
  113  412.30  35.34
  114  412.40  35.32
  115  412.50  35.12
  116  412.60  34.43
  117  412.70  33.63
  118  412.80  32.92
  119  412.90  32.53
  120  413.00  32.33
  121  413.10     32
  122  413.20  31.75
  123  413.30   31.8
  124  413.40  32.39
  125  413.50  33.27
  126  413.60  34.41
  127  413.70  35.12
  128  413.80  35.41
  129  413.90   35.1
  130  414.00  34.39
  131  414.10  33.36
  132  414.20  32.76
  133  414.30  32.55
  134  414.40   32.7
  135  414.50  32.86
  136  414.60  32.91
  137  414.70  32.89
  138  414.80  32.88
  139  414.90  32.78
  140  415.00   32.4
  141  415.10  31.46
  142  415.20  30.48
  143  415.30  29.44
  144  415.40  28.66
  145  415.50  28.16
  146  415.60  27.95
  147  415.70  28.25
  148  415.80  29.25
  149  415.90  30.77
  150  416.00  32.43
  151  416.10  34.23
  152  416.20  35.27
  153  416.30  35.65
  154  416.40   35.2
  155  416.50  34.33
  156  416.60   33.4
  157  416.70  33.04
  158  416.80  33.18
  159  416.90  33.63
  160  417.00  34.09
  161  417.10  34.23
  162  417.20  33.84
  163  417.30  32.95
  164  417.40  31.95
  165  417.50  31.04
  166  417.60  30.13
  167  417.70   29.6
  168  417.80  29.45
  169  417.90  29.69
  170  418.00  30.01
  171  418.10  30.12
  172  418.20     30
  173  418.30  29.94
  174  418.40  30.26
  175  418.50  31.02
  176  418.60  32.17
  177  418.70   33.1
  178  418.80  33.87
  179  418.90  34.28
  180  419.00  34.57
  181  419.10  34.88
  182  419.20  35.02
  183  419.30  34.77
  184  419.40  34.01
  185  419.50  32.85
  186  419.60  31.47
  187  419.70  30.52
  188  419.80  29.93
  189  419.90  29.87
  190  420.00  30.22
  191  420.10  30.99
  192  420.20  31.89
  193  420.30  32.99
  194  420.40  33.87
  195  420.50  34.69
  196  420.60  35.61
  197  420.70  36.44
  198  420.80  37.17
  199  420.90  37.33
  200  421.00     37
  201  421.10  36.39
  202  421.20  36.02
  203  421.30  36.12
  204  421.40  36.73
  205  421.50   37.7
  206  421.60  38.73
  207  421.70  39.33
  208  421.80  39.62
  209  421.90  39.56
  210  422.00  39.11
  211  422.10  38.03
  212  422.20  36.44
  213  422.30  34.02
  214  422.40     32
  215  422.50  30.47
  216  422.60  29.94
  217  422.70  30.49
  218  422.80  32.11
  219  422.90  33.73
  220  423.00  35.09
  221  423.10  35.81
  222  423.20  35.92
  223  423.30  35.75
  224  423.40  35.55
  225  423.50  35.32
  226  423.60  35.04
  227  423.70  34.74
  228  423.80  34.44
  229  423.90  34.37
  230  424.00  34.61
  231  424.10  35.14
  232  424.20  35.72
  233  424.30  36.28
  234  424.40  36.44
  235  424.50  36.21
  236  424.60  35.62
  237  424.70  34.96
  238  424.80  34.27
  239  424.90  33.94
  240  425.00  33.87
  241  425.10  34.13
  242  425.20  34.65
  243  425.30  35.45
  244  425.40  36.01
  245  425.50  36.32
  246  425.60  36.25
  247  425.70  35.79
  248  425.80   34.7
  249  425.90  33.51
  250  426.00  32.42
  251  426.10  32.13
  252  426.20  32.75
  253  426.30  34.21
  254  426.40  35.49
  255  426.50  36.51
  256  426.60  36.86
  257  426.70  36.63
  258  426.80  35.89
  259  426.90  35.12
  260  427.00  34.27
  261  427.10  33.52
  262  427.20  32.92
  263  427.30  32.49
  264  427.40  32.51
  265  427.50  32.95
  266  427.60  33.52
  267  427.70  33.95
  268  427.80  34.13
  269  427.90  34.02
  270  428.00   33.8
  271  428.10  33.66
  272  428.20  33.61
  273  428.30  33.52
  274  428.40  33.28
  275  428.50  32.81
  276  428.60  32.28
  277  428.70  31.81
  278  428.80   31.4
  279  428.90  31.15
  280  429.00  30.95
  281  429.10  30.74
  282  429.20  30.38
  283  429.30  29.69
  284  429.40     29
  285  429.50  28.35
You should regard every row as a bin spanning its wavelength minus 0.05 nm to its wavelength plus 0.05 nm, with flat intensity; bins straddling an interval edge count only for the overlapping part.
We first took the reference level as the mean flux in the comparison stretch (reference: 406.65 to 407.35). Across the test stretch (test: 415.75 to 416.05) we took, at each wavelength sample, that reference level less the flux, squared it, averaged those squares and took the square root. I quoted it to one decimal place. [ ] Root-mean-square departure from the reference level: 1.7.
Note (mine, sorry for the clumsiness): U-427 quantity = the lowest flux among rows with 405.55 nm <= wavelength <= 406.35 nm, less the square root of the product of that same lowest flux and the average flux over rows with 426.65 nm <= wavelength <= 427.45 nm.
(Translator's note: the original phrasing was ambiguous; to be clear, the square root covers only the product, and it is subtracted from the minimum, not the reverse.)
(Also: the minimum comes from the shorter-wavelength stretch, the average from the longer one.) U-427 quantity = -2.2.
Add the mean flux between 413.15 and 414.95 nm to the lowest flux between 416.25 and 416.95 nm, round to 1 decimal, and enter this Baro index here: 66.3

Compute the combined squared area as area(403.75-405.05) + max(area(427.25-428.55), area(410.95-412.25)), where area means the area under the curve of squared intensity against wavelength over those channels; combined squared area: 2908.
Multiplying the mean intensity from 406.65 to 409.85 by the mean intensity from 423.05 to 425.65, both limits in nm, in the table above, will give 1122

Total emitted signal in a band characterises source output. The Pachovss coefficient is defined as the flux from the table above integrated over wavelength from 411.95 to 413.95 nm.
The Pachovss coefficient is 68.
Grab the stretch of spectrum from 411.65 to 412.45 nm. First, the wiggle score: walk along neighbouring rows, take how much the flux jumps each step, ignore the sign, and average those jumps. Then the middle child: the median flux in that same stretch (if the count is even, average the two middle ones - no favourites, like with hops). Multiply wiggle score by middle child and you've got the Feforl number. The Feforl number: 7.5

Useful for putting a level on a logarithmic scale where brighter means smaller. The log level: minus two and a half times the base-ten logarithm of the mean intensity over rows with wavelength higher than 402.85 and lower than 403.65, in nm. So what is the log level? -3.75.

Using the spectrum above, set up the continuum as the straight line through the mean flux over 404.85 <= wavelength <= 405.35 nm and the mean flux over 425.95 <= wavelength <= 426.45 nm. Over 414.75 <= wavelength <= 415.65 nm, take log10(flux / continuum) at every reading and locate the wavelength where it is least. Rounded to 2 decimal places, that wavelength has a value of 415.60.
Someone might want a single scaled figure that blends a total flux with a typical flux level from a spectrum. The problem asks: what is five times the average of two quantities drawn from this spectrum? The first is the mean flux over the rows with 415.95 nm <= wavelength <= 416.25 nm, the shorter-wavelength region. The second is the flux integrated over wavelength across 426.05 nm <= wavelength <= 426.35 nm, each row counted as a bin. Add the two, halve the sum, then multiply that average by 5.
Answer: 110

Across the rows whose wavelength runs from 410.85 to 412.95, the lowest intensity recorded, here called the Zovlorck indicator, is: 30.42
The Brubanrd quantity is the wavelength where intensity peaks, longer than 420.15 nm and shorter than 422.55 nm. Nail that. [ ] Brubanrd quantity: 421.80 nm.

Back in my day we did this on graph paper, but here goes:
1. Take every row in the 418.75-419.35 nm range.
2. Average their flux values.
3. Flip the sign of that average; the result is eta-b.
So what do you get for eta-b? -34.6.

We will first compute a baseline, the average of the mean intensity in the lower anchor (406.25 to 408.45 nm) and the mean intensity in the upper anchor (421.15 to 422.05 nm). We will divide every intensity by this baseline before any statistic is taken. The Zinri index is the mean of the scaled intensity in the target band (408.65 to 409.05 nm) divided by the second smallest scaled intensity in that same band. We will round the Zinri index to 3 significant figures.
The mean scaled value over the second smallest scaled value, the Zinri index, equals 1.02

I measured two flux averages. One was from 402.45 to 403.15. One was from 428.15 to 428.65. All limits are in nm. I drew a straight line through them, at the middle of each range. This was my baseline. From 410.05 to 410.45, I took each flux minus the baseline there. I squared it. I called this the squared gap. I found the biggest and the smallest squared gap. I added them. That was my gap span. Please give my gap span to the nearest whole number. 64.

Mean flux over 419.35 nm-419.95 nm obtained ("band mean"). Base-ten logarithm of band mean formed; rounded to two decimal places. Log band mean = 1.50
